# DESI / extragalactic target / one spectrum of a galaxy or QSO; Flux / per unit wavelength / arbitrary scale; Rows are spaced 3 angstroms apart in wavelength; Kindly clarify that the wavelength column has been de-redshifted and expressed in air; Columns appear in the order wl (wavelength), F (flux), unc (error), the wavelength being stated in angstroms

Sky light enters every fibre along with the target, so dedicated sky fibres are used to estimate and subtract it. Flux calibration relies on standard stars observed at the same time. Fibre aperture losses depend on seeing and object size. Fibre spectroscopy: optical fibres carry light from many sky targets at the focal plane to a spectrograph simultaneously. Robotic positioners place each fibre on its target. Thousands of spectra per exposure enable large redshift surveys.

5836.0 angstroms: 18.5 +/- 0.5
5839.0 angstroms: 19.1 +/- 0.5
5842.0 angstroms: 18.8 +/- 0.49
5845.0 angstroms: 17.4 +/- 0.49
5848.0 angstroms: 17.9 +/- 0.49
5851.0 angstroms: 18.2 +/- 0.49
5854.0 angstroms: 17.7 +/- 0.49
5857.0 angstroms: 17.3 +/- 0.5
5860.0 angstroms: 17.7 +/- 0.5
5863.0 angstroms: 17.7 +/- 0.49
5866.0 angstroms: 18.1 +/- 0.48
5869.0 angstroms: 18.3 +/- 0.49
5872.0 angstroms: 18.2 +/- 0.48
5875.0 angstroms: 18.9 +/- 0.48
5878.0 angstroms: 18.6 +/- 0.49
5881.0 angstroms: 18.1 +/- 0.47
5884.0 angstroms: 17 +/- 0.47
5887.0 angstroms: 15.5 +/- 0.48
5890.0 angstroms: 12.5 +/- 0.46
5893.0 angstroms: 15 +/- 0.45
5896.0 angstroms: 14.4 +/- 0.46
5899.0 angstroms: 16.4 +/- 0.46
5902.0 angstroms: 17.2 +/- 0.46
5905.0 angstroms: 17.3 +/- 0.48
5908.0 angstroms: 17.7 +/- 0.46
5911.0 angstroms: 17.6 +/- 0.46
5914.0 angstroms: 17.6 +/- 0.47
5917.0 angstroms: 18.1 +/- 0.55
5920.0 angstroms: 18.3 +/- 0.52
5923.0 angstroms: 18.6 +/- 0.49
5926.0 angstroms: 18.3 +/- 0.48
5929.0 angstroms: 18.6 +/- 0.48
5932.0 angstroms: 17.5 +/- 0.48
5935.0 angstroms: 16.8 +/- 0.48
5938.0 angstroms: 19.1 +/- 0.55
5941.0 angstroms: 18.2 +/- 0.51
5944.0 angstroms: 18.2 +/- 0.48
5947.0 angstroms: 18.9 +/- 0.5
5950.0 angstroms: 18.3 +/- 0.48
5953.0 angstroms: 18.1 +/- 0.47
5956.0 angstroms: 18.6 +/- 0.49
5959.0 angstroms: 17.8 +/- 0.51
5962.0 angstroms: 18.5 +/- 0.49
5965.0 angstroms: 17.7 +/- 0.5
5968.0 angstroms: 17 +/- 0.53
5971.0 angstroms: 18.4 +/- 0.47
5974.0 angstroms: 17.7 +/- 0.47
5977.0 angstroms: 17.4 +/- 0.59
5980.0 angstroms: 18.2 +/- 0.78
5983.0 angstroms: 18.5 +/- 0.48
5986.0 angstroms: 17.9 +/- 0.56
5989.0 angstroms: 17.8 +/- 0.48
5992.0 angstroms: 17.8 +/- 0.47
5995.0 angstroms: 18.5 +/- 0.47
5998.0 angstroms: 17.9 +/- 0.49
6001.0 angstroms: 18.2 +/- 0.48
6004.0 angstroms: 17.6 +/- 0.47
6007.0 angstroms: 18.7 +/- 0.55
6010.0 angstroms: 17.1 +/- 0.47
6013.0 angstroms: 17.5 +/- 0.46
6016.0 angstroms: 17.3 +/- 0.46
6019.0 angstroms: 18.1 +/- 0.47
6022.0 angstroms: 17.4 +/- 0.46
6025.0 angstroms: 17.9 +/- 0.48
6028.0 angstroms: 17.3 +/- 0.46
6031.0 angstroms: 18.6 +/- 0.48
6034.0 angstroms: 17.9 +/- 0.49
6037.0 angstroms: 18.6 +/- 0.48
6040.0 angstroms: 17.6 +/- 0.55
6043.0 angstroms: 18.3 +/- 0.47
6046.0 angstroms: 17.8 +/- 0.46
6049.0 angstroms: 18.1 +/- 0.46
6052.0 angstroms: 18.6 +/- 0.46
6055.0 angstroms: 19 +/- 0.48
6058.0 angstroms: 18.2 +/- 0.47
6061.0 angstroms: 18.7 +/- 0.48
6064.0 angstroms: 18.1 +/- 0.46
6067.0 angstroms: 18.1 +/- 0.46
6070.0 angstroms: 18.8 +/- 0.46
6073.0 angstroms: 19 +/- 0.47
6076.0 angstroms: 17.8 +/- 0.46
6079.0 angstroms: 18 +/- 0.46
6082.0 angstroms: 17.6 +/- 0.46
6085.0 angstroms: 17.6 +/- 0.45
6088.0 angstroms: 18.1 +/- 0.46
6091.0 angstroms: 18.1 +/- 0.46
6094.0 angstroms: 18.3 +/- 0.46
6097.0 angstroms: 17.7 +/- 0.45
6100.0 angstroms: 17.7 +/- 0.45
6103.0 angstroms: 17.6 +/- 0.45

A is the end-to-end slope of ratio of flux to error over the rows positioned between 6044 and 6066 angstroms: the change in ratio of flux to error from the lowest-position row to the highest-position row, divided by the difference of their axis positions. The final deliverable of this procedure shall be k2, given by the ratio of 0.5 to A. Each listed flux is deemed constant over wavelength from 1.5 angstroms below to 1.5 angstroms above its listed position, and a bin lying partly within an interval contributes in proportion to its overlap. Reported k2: 14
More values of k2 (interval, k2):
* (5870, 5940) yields -10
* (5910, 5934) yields -6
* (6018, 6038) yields 38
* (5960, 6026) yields -68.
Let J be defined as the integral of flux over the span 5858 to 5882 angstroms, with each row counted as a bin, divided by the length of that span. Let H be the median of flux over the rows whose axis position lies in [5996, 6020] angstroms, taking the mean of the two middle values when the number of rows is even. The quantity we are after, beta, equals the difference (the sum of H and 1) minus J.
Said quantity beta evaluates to 0.6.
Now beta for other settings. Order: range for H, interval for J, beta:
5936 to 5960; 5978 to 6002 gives 1.2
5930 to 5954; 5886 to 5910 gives 3.4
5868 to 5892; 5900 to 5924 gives 1.4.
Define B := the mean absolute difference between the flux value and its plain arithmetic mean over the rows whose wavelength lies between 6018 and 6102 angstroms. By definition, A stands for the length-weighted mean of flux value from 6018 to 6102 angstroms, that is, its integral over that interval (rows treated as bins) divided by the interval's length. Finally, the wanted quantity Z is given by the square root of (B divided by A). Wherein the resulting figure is 0.14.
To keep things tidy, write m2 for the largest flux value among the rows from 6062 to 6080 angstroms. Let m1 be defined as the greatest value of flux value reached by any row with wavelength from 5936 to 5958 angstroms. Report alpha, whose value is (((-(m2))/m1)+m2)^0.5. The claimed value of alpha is 4.24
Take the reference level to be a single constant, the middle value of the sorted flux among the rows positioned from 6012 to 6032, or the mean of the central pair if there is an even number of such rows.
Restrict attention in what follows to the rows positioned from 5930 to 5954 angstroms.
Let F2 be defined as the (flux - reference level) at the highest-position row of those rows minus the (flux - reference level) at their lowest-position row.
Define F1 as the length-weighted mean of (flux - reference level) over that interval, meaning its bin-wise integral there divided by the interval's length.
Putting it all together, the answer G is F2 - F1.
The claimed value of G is 0.0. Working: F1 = 0.65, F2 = 0.6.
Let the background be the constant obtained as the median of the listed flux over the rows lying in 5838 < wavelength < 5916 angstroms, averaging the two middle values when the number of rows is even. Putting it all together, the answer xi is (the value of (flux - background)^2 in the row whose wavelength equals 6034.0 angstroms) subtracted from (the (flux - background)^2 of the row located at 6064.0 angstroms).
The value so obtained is 0.12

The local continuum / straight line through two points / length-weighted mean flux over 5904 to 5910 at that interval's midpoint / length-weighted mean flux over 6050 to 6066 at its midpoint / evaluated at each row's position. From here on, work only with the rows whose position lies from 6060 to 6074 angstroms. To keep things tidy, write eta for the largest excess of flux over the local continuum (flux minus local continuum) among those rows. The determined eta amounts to 0.41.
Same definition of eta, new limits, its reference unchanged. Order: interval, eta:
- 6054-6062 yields 0.53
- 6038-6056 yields 0.53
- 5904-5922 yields 0.69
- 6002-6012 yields 0.53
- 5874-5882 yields 1.58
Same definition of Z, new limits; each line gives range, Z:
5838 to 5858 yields 0.17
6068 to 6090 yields 0.16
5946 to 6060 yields 0.15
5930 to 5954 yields 0.17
